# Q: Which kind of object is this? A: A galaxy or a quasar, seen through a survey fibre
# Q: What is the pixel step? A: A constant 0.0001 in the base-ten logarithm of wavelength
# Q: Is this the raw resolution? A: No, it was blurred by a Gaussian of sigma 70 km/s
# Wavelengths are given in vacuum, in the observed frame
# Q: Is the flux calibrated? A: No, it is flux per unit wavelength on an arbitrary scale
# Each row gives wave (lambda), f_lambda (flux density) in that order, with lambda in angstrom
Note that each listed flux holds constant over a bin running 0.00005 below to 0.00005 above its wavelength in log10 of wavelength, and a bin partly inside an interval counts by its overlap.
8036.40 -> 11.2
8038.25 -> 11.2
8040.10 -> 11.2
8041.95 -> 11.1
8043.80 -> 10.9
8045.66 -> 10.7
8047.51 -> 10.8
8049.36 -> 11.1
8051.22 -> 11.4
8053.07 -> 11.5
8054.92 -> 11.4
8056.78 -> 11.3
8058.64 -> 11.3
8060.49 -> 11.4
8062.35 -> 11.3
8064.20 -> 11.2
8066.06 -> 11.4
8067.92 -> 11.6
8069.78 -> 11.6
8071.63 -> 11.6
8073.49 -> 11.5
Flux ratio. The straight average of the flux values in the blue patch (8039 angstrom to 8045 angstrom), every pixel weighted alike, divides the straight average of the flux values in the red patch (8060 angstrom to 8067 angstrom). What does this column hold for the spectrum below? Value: 1.02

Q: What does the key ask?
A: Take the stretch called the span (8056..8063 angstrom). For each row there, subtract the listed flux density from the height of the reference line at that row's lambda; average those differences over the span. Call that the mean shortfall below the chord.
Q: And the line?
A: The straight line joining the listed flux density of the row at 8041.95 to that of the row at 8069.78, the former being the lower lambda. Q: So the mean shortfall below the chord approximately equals 0.09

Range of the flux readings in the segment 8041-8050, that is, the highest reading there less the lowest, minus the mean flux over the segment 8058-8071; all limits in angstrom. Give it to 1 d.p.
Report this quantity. -11.0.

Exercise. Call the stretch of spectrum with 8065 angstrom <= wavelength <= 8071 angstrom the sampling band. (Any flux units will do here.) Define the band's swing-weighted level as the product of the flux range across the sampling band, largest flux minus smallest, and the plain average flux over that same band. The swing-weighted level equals 2.3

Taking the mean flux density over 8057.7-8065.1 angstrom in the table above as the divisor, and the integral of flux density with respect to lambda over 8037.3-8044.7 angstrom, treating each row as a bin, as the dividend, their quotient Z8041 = 7.27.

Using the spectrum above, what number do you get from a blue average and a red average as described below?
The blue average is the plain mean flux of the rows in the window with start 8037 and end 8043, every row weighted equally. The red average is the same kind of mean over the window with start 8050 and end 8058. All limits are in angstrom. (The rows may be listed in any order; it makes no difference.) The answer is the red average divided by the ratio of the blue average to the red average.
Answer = 11.6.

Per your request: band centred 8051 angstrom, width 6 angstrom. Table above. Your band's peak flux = 11.5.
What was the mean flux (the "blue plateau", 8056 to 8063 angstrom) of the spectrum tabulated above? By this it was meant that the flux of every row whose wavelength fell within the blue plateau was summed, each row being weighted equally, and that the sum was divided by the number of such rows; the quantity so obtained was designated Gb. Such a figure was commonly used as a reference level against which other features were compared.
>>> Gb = 11.3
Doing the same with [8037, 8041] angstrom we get 11.2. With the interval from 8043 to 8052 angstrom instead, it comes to 11.0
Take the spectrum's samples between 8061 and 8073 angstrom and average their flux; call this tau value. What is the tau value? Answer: 11.5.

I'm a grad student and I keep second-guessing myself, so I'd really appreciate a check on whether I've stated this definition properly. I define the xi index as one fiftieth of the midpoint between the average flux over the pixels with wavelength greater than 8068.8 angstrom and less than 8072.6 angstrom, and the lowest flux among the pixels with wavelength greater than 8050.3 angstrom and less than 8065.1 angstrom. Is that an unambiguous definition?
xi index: 0.228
